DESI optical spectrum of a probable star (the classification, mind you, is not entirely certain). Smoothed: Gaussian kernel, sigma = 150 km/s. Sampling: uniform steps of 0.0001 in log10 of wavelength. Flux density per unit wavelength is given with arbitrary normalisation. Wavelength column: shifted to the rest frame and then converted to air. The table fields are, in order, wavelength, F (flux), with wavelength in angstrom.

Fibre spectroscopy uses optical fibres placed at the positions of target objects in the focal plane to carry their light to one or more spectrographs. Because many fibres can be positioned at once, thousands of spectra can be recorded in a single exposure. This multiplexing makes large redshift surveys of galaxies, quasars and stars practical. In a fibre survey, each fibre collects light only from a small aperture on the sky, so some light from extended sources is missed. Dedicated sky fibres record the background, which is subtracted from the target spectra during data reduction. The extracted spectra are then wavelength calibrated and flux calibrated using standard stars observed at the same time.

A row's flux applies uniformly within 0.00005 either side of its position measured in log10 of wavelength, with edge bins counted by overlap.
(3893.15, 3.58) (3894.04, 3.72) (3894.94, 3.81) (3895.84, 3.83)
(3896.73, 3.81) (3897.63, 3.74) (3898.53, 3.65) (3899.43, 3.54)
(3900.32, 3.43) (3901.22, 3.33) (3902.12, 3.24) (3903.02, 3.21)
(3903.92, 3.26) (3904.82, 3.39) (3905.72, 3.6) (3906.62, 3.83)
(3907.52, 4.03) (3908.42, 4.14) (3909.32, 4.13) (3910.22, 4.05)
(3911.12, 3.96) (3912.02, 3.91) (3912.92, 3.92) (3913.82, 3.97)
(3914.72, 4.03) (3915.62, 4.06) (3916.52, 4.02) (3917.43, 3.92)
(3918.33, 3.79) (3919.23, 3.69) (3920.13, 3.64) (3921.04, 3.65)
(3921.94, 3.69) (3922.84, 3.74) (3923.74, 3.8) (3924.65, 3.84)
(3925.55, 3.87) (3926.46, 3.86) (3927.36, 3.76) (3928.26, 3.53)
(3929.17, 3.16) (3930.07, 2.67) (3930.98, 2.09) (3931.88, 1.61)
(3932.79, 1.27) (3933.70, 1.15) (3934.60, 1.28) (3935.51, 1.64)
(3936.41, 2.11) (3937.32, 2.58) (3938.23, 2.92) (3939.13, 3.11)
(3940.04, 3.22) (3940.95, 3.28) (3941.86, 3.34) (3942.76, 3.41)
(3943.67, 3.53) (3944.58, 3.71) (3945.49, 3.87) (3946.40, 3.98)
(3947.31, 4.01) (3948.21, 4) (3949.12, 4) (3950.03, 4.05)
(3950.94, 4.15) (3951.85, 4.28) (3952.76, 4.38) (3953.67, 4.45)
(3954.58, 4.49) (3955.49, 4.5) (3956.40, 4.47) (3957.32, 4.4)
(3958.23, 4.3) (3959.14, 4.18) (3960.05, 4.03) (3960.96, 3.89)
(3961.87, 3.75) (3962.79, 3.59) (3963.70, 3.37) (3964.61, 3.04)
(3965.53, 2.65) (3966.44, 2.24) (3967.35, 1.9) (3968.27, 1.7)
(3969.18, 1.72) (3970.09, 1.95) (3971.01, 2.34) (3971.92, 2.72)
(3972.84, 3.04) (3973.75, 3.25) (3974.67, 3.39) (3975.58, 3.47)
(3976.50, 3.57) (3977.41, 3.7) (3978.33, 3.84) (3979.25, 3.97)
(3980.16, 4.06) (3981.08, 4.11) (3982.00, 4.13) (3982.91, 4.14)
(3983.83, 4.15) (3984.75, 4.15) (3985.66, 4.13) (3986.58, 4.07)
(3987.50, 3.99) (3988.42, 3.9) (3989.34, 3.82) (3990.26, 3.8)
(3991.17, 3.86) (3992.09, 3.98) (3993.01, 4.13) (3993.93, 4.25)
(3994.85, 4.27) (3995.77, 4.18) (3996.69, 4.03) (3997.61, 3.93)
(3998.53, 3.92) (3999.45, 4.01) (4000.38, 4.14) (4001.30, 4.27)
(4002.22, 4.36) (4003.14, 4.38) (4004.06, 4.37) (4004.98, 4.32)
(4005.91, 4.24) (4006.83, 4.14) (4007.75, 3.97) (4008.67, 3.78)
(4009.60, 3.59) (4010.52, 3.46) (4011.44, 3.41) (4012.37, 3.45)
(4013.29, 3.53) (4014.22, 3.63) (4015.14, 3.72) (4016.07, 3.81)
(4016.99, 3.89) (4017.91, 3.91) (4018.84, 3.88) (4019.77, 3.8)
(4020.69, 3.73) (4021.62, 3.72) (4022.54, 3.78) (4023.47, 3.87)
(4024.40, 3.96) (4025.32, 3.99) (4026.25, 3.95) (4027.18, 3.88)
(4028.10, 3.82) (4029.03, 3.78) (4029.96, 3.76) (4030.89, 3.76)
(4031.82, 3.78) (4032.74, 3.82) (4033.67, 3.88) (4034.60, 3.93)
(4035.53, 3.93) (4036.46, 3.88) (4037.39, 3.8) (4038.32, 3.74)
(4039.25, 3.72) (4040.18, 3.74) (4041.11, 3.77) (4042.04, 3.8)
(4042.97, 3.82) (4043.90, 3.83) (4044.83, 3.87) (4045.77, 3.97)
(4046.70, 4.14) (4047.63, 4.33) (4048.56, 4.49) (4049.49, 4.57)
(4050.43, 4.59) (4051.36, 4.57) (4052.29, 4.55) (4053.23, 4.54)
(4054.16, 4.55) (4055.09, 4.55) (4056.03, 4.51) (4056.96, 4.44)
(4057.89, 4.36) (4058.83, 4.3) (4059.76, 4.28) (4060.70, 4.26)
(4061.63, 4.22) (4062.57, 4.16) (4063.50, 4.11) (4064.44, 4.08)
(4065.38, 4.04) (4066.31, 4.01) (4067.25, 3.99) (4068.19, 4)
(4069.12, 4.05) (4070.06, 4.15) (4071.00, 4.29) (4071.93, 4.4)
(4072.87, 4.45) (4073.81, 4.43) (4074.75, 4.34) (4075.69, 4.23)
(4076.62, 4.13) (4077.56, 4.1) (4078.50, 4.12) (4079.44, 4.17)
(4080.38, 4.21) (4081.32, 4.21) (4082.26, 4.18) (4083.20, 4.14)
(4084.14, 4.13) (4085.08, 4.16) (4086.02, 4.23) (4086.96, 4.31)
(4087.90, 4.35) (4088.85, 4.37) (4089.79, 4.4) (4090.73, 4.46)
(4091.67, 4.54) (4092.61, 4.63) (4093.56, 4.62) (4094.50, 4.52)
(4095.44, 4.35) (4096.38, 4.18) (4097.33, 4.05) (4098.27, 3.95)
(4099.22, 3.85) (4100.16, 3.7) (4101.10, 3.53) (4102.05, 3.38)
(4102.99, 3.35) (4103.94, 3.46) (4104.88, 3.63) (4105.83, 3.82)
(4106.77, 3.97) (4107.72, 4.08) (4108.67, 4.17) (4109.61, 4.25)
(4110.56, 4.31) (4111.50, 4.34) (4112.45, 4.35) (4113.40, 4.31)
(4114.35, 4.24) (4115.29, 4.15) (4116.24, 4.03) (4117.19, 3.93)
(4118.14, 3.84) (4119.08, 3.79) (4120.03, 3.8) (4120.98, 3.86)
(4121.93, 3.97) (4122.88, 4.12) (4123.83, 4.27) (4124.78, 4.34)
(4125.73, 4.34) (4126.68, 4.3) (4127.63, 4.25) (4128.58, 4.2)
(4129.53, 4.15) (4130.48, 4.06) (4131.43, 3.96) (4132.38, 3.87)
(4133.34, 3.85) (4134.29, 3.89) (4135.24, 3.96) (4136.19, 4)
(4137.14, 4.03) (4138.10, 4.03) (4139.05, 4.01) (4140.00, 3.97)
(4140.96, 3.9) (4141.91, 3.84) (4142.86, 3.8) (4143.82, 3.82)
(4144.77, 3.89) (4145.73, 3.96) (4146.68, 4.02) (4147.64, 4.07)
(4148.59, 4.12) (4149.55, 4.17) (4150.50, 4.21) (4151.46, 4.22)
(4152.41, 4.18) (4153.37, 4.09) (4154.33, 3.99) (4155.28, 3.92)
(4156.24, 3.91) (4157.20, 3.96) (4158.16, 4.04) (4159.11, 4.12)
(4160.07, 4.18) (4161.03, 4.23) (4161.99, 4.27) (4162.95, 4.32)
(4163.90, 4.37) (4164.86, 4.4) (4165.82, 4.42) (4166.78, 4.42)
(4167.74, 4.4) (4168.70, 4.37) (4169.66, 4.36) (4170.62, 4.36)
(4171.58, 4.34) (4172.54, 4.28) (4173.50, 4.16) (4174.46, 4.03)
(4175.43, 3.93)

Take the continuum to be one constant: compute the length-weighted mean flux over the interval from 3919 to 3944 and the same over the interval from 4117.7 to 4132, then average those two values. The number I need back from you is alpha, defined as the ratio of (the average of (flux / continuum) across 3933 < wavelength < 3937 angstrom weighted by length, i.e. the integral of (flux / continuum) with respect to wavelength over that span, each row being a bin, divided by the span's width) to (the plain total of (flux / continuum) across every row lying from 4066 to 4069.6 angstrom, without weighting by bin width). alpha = 0.10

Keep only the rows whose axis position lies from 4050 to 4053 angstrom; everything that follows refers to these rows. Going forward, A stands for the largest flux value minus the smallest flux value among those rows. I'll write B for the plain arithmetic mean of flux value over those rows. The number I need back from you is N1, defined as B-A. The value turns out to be 4.5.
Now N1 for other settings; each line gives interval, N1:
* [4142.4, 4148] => 3.7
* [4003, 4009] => 3.6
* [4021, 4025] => 3.6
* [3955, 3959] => 4.2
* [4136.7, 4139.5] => 4.0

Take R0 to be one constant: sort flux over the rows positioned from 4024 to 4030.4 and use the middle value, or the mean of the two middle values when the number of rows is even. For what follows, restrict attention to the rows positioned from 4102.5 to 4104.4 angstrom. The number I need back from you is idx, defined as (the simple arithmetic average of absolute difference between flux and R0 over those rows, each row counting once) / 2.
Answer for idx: 0.24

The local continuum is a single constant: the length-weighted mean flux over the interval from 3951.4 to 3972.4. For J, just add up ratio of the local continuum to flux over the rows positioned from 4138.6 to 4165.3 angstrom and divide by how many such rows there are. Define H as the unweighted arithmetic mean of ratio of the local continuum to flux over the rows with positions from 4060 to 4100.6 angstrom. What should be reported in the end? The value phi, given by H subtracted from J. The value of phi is 0.0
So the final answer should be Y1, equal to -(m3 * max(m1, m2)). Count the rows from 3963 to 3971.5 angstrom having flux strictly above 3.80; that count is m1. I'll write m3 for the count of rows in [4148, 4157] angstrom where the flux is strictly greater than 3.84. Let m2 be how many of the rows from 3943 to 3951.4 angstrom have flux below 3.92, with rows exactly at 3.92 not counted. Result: -27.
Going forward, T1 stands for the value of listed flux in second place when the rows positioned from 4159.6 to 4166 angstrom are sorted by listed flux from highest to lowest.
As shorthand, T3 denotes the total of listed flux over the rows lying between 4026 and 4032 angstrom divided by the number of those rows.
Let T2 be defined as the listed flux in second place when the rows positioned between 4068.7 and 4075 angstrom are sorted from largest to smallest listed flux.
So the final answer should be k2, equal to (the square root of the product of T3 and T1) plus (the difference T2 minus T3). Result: 4.7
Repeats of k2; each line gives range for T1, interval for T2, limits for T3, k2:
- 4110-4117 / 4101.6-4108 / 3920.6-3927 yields 4.2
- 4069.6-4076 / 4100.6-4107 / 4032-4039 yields 4.1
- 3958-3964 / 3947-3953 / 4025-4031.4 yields 4.4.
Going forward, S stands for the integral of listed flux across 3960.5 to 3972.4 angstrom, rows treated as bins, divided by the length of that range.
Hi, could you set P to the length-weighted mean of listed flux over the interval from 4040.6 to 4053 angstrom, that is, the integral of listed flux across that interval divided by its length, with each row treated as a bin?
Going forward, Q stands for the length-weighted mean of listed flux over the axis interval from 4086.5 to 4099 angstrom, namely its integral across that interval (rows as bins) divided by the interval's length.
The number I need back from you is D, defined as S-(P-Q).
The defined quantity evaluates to 2.9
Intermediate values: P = 4.18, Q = 4.35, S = 2.7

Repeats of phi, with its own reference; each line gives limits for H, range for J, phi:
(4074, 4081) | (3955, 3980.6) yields 0.3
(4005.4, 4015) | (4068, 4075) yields -0.1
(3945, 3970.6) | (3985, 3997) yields -0.2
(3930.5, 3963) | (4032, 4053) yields -0.3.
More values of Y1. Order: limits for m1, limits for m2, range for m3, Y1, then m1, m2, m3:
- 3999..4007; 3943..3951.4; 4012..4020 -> -27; 9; 3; 3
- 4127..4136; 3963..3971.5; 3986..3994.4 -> -63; 9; 9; 7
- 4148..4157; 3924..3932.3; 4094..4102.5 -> -54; 9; 9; 6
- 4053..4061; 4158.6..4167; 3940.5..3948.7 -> -36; 9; 0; 4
